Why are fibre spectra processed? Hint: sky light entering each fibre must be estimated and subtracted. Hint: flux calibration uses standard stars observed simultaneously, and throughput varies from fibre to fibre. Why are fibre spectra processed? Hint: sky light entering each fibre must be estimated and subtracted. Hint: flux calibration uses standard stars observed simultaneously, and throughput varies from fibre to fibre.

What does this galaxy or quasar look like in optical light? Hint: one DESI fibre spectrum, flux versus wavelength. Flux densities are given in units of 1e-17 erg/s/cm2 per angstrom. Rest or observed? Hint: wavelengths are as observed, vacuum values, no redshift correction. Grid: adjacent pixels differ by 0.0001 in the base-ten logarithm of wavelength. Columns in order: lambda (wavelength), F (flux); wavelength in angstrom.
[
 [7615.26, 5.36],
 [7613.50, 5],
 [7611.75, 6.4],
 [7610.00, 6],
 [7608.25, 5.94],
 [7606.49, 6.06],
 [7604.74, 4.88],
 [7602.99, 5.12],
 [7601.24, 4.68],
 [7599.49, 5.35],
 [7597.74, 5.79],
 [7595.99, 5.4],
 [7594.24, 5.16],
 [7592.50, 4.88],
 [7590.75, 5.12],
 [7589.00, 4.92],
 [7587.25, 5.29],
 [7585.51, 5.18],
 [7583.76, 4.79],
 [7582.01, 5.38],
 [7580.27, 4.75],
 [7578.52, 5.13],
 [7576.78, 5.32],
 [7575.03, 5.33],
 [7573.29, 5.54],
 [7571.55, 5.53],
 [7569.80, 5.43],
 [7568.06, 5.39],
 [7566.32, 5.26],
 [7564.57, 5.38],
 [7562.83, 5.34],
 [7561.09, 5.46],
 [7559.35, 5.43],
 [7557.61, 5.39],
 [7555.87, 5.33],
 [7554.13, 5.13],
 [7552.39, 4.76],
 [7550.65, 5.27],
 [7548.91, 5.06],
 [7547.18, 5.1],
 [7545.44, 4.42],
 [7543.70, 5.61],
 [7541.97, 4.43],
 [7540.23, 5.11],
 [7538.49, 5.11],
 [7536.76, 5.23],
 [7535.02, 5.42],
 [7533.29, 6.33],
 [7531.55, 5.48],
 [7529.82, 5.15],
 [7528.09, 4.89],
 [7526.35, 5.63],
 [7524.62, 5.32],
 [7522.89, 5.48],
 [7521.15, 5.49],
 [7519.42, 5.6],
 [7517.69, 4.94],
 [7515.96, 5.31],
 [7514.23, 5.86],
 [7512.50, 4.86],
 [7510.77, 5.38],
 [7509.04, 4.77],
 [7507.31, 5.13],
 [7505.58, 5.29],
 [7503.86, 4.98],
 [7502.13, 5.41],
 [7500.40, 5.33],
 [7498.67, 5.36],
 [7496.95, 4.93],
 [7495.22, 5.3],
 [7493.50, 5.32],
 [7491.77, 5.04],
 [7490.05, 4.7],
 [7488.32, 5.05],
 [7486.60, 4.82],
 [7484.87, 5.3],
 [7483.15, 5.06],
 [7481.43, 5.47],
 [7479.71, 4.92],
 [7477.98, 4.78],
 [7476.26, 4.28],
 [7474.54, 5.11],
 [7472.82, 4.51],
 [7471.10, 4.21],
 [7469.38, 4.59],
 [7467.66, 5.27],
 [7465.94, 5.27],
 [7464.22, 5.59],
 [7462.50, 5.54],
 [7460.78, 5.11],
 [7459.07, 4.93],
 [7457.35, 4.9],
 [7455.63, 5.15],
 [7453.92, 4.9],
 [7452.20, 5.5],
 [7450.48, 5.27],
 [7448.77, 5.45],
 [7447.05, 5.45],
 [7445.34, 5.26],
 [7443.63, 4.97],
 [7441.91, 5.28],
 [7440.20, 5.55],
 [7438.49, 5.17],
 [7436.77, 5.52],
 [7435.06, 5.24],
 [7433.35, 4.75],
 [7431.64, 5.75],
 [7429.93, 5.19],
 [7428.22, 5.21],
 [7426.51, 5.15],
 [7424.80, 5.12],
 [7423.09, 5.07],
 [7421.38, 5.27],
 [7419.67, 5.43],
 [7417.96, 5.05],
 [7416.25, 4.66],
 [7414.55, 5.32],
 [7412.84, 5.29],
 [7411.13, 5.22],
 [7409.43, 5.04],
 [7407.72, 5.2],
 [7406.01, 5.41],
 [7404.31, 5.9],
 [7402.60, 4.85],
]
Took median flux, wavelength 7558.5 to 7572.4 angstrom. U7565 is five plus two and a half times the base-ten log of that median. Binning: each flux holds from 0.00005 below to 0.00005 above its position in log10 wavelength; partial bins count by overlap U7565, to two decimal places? 6.83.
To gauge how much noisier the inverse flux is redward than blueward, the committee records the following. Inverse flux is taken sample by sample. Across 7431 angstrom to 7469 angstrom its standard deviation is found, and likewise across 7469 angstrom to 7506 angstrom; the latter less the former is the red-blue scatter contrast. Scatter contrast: 0.006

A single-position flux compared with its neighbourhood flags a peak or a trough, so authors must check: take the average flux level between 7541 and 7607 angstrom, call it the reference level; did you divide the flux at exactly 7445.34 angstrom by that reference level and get 1.01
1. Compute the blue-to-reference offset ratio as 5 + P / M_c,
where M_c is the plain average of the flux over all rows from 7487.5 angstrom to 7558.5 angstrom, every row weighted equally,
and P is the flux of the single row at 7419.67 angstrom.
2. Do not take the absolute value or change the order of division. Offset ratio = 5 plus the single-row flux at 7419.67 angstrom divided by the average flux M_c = 6.04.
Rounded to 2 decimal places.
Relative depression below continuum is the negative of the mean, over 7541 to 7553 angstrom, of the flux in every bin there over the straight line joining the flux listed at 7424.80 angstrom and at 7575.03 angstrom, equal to -0.94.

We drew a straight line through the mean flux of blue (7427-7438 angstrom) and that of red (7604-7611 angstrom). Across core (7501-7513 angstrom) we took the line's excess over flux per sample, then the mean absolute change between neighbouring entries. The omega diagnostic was 0.40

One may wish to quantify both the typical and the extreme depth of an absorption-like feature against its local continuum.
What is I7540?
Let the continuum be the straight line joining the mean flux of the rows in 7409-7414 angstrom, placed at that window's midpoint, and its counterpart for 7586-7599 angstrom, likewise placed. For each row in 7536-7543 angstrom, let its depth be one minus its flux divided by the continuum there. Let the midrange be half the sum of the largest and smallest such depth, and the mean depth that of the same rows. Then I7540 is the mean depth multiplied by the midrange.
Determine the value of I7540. 0.0034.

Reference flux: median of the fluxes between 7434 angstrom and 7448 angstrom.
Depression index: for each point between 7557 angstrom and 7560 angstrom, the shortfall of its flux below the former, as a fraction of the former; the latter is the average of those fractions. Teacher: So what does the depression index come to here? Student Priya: -0.027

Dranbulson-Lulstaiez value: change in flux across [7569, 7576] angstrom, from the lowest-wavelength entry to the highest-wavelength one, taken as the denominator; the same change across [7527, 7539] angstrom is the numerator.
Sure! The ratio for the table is -2.2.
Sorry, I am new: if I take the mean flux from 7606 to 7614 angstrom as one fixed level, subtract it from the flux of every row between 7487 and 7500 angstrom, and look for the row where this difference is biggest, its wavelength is 7498.67 angstrom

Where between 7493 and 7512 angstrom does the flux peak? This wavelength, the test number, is 7502.13 angstrom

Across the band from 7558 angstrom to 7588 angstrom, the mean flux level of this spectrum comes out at 5.29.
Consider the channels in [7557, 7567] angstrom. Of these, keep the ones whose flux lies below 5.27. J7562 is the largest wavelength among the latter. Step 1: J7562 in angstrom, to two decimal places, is 7566.32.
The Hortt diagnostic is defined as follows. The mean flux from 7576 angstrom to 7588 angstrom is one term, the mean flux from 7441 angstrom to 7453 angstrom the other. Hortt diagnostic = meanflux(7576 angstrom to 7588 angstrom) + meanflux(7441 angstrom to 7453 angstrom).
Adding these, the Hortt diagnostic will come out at 10.4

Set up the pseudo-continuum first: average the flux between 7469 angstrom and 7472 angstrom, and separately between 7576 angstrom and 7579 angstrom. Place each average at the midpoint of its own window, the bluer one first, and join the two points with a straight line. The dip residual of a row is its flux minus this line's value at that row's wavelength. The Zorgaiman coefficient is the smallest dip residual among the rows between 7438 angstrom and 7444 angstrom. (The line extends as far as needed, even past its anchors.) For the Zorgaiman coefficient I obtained 0.8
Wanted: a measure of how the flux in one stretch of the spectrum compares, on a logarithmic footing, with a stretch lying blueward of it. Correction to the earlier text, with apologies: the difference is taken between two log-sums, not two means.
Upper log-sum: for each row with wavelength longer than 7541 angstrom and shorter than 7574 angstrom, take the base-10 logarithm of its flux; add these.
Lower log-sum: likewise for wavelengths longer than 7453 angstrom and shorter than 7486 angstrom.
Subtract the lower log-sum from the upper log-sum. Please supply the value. 0.38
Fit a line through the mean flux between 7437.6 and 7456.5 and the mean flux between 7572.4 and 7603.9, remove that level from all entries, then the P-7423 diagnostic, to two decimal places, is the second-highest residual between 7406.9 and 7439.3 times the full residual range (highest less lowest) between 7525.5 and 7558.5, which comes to 0.47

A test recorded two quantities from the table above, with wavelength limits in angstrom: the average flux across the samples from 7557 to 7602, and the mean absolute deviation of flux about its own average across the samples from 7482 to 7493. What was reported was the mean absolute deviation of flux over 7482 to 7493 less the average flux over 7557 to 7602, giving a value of -5.10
